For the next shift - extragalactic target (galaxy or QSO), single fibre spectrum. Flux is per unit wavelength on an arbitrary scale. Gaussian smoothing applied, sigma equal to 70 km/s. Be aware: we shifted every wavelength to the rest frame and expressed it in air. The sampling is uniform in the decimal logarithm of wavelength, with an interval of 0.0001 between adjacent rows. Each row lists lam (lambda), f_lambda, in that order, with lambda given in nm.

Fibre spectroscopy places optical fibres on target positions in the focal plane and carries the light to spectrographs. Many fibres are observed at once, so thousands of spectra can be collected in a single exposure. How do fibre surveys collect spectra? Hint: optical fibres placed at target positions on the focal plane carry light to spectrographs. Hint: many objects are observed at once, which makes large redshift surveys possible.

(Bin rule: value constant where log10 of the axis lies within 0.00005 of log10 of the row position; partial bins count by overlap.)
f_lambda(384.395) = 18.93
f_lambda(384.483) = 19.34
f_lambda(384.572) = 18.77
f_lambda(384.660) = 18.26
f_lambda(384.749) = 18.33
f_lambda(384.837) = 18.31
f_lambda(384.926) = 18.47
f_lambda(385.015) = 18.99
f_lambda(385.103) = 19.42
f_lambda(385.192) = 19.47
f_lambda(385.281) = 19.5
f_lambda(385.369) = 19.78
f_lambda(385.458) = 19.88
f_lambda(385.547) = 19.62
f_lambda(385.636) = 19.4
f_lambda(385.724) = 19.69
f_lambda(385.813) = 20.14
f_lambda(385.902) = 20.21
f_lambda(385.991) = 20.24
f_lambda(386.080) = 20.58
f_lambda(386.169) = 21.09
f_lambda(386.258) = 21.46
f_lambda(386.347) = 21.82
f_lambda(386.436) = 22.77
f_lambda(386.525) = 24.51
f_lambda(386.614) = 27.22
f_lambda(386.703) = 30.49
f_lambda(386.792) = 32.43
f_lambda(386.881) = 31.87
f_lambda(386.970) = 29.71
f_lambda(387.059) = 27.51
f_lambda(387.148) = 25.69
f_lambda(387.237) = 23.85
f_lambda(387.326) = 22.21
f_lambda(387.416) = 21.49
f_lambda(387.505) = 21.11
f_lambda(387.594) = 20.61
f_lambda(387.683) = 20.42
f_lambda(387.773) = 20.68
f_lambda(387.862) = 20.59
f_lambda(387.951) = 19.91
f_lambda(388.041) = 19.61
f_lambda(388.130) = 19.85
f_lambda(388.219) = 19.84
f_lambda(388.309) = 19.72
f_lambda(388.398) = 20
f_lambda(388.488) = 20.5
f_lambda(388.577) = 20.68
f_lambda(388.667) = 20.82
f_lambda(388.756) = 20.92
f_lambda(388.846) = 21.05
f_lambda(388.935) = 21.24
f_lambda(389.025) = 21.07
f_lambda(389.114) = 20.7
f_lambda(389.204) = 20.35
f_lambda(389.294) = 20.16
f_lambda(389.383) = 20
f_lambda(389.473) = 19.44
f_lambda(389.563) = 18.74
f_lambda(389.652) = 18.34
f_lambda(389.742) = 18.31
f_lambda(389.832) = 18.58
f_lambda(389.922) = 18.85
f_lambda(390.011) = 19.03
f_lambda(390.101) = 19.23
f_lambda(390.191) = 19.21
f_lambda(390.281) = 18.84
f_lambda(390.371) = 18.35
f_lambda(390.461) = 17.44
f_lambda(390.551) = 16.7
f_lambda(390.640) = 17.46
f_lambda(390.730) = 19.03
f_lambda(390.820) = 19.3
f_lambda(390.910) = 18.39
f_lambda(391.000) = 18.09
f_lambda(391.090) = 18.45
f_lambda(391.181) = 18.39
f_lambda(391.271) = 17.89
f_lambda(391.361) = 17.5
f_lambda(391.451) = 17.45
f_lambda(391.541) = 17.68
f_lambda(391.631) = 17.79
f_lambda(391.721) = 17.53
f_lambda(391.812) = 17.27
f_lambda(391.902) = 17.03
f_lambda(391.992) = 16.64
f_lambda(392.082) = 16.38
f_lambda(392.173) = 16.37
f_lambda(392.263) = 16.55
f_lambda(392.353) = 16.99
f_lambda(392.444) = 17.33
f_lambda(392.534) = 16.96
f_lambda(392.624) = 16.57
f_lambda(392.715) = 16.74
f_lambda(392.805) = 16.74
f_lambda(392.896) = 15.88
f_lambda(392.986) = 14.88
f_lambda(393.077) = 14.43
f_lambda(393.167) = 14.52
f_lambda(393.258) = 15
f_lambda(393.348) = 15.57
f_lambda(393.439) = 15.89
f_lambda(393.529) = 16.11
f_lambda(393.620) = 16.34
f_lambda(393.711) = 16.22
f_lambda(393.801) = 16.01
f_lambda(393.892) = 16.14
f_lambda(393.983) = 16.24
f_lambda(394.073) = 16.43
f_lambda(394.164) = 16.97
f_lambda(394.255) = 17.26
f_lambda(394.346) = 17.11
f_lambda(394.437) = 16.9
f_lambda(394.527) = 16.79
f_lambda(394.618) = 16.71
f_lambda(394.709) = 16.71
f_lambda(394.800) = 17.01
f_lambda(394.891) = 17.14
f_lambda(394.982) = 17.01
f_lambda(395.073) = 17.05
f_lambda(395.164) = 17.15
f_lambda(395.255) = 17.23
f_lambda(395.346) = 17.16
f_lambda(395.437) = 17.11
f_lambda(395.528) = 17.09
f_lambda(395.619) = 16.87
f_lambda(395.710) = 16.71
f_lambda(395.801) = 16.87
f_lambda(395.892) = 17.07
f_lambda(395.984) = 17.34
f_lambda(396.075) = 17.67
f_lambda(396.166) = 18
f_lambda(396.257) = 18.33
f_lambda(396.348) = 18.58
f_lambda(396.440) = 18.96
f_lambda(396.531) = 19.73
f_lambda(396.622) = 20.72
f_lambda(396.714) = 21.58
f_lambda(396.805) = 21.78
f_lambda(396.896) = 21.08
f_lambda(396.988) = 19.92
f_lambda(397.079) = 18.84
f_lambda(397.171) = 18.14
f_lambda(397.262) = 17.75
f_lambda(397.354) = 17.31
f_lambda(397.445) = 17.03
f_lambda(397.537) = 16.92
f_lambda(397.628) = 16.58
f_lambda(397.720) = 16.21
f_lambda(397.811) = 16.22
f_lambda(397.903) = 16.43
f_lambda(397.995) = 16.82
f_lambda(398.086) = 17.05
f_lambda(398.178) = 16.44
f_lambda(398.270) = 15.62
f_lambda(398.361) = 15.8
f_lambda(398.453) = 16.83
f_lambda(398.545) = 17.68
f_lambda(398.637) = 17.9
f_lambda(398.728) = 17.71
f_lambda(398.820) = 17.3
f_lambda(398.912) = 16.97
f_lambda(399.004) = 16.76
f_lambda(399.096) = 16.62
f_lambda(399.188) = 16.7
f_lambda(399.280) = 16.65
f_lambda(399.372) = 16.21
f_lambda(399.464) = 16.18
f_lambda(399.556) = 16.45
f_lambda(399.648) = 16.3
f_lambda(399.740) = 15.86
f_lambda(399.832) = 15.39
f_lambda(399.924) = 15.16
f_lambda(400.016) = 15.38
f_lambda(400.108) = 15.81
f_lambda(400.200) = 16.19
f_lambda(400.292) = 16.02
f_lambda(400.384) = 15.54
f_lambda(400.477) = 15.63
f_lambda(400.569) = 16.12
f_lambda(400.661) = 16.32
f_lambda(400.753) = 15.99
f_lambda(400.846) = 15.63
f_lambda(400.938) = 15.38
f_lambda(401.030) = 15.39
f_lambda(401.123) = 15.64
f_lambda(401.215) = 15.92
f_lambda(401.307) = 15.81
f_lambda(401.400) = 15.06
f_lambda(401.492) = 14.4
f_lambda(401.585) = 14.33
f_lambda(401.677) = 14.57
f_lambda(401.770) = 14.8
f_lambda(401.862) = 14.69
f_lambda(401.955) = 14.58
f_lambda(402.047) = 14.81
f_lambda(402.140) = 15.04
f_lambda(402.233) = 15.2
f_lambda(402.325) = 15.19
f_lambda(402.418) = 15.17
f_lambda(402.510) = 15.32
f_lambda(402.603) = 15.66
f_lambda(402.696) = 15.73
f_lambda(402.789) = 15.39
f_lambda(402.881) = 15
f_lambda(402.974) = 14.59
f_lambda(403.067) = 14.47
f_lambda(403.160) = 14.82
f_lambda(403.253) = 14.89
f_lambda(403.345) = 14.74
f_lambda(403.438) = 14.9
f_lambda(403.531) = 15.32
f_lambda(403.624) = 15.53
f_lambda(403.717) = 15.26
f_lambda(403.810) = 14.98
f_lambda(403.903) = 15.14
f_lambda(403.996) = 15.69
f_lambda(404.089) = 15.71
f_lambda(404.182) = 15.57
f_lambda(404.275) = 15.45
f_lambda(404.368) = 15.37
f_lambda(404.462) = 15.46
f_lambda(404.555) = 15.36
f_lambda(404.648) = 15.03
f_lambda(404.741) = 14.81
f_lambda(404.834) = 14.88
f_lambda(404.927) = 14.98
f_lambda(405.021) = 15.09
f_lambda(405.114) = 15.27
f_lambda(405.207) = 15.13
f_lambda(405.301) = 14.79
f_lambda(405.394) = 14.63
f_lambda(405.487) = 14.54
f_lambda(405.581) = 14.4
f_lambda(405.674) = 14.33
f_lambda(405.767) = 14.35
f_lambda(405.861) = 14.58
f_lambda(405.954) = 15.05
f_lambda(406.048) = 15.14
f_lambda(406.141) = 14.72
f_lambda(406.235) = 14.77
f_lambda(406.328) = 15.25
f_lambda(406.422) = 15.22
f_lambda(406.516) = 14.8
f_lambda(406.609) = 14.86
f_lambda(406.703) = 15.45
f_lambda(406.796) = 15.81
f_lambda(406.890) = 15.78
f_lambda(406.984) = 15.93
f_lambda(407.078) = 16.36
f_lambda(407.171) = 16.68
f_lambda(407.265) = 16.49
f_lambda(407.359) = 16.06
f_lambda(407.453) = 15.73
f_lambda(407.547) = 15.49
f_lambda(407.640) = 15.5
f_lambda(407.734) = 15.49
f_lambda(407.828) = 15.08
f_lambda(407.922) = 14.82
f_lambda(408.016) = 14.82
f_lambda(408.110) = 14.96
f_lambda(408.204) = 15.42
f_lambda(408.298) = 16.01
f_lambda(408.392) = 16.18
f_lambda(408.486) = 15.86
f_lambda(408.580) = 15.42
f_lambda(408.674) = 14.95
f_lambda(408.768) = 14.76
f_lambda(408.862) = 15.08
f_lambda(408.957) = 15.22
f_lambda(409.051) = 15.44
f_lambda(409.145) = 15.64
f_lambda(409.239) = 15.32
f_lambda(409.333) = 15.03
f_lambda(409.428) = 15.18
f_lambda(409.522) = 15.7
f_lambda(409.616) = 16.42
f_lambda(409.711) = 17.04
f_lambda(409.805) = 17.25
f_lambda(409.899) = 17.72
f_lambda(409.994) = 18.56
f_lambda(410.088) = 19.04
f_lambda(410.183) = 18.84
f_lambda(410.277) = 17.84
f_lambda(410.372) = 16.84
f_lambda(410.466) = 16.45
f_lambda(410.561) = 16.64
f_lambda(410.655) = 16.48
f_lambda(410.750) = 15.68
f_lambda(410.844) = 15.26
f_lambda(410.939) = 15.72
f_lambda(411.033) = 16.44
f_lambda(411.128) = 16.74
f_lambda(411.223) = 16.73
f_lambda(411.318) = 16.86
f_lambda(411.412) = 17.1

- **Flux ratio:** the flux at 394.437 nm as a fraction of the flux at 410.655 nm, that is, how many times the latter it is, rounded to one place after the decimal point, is 1.0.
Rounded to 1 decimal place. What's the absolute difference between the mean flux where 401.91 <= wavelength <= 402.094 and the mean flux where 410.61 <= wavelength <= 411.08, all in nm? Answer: 1.2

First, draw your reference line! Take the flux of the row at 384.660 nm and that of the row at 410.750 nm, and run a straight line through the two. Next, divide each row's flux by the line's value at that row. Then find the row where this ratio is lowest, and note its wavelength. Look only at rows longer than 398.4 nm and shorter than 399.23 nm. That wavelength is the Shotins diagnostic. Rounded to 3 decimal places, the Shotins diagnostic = 399.096 nm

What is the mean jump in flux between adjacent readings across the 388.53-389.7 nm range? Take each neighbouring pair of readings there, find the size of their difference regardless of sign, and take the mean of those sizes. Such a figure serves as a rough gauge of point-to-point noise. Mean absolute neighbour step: 0.29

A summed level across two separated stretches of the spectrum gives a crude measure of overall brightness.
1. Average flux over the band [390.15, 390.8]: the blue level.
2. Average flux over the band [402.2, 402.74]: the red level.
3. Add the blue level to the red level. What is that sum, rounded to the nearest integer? 34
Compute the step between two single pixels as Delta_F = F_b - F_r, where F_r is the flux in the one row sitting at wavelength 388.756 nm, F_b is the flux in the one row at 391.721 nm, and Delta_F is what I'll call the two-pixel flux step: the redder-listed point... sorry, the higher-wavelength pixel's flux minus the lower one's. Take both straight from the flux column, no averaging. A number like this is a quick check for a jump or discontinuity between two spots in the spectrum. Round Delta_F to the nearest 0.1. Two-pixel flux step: -3.4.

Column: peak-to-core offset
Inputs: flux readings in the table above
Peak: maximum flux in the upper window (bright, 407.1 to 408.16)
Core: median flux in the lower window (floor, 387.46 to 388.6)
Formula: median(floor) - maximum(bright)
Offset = 3.7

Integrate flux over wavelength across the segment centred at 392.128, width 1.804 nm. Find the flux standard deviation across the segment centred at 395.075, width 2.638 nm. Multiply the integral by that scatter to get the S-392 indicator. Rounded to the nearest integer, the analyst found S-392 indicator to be 17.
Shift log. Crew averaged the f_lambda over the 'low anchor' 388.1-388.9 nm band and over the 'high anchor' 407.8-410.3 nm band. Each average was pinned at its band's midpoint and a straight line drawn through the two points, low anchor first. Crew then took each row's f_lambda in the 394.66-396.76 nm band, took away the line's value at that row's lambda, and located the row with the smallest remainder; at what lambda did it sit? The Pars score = 394.709 nm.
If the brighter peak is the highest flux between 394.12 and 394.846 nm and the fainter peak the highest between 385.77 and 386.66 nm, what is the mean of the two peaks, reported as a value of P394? 22.2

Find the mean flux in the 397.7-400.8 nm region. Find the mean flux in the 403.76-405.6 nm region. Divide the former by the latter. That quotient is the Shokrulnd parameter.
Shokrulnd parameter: 1.08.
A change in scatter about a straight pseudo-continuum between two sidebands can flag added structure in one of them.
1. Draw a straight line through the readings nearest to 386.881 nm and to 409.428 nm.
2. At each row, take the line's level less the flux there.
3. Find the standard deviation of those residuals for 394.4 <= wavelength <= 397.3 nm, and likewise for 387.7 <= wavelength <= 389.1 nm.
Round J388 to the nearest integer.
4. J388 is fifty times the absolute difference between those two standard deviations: 62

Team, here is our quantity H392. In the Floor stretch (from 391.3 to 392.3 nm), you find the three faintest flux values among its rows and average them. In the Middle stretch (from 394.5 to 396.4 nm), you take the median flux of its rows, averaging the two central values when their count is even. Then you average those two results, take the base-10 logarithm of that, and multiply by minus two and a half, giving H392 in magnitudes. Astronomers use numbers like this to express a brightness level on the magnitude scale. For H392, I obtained -3.06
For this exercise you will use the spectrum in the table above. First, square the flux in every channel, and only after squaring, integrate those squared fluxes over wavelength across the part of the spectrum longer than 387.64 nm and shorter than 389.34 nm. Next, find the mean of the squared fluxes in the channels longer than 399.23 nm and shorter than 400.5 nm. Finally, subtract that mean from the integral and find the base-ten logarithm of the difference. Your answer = 2.66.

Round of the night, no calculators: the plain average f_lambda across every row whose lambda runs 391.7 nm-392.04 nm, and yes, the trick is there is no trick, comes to 17.1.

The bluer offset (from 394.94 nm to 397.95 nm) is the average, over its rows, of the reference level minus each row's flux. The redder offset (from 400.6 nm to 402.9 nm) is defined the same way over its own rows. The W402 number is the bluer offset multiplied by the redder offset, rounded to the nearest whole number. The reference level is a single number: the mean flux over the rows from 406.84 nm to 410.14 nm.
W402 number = -1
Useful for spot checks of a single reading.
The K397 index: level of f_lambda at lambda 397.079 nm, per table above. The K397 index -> 18.84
